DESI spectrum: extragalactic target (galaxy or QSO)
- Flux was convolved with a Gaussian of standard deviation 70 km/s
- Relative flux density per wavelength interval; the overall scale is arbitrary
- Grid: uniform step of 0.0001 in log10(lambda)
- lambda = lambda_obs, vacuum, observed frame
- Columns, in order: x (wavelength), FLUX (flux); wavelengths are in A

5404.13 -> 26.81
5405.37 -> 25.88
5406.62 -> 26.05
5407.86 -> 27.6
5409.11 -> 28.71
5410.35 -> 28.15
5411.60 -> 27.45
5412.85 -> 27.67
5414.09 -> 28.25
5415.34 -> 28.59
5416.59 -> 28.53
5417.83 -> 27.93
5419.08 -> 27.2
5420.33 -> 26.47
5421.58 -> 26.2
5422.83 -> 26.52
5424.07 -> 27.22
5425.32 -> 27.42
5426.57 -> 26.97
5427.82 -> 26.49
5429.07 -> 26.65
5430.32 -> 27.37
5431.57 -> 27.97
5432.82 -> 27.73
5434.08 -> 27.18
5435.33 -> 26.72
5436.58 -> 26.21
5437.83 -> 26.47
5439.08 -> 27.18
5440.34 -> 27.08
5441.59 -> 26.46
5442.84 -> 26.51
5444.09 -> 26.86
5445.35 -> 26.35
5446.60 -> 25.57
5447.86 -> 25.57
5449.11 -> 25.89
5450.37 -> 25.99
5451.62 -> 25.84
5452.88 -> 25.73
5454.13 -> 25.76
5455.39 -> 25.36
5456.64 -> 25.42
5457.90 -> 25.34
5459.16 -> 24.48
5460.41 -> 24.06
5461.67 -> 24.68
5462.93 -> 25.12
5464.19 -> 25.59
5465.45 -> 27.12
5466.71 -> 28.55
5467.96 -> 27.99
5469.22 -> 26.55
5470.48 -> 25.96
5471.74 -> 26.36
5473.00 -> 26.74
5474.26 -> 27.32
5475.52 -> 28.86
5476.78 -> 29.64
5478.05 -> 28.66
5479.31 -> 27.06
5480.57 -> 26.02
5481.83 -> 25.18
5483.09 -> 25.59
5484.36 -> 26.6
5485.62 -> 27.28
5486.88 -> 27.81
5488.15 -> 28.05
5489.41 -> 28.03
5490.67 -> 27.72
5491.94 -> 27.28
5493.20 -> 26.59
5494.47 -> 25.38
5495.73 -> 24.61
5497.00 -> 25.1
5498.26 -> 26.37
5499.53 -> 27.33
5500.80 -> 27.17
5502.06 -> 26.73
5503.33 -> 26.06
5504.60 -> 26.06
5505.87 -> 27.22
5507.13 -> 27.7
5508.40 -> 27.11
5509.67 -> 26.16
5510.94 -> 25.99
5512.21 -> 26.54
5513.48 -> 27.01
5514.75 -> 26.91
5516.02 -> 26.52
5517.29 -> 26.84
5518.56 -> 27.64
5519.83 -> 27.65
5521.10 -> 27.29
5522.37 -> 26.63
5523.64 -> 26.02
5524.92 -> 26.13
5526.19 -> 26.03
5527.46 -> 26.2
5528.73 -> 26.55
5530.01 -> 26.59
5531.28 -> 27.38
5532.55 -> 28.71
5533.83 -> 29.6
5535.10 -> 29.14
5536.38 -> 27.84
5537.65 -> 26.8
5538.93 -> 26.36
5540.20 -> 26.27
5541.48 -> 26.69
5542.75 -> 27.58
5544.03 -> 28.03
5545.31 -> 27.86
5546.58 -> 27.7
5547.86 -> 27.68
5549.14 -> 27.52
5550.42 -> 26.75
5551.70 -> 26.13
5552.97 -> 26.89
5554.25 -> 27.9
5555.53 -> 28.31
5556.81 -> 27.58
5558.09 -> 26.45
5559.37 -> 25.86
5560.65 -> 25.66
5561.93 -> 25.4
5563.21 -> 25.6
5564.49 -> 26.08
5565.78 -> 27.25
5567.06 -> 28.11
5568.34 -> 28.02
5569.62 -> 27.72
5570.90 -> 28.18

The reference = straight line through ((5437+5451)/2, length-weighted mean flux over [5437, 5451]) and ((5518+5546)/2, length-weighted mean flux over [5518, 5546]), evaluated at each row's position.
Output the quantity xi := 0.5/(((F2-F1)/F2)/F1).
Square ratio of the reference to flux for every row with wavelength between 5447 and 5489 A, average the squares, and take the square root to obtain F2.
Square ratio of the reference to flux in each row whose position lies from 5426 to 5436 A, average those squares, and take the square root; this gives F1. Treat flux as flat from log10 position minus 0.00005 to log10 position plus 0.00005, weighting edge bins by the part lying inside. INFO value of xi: 11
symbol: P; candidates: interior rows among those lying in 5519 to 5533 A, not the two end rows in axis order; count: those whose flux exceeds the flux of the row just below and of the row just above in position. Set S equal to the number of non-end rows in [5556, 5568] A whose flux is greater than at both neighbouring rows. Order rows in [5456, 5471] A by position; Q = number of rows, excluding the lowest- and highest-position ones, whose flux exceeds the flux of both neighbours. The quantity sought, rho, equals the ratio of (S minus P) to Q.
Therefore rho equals -1.0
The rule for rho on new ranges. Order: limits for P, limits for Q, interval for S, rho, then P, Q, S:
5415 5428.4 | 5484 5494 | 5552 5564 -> 0.0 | 1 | 1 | 1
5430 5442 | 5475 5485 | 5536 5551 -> -1.0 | 2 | 1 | 1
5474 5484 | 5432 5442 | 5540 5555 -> 0.0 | 1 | 1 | 1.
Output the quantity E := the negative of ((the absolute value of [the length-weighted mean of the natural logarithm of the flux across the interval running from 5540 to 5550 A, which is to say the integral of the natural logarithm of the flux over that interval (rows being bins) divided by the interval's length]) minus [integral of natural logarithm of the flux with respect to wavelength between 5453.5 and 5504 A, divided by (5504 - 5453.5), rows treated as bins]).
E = -0.03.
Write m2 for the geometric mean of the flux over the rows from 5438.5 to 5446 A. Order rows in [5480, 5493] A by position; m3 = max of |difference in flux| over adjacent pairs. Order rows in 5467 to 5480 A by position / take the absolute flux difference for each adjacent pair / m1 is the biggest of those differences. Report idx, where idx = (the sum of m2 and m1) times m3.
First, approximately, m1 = 1.6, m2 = 26.7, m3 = 1.01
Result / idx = 29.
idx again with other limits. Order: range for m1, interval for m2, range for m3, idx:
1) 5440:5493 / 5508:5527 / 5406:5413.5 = 44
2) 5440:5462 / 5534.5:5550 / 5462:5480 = 45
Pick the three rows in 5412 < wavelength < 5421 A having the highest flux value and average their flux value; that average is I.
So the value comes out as 28.46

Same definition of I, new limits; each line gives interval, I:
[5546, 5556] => 27.97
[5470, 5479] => 29.05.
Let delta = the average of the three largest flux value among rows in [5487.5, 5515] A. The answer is 27.9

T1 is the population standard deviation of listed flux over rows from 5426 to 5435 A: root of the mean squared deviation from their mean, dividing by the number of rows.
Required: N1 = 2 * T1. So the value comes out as 1.00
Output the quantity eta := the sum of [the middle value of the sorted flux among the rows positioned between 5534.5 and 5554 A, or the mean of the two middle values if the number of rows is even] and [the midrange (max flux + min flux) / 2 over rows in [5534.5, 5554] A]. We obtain 55.2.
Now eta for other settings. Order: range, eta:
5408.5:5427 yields 54.9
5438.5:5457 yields 52.2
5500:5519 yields 53.7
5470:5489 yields 54.5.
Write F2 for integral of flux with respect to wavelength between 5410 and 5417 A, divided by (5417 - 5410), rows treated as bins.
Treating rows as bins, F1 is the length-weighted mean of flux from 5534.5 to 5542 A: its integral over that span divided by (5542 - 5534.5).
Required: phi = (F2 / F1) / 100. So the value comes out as 0.0103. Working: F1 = 27.2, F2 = 28.1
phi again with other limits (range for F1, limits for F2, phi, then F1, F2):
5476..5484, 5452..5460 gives 0.0094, 27.0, 25.3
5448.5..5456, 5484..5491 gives 0.0107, 25.8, 27.6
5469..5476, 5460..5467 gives 0.0096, 27.0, 25.7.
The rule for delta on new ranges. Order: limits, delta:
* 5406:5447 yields 28.6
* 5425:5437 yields 27.7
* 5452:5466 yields 26.2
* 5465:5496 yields 29.1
